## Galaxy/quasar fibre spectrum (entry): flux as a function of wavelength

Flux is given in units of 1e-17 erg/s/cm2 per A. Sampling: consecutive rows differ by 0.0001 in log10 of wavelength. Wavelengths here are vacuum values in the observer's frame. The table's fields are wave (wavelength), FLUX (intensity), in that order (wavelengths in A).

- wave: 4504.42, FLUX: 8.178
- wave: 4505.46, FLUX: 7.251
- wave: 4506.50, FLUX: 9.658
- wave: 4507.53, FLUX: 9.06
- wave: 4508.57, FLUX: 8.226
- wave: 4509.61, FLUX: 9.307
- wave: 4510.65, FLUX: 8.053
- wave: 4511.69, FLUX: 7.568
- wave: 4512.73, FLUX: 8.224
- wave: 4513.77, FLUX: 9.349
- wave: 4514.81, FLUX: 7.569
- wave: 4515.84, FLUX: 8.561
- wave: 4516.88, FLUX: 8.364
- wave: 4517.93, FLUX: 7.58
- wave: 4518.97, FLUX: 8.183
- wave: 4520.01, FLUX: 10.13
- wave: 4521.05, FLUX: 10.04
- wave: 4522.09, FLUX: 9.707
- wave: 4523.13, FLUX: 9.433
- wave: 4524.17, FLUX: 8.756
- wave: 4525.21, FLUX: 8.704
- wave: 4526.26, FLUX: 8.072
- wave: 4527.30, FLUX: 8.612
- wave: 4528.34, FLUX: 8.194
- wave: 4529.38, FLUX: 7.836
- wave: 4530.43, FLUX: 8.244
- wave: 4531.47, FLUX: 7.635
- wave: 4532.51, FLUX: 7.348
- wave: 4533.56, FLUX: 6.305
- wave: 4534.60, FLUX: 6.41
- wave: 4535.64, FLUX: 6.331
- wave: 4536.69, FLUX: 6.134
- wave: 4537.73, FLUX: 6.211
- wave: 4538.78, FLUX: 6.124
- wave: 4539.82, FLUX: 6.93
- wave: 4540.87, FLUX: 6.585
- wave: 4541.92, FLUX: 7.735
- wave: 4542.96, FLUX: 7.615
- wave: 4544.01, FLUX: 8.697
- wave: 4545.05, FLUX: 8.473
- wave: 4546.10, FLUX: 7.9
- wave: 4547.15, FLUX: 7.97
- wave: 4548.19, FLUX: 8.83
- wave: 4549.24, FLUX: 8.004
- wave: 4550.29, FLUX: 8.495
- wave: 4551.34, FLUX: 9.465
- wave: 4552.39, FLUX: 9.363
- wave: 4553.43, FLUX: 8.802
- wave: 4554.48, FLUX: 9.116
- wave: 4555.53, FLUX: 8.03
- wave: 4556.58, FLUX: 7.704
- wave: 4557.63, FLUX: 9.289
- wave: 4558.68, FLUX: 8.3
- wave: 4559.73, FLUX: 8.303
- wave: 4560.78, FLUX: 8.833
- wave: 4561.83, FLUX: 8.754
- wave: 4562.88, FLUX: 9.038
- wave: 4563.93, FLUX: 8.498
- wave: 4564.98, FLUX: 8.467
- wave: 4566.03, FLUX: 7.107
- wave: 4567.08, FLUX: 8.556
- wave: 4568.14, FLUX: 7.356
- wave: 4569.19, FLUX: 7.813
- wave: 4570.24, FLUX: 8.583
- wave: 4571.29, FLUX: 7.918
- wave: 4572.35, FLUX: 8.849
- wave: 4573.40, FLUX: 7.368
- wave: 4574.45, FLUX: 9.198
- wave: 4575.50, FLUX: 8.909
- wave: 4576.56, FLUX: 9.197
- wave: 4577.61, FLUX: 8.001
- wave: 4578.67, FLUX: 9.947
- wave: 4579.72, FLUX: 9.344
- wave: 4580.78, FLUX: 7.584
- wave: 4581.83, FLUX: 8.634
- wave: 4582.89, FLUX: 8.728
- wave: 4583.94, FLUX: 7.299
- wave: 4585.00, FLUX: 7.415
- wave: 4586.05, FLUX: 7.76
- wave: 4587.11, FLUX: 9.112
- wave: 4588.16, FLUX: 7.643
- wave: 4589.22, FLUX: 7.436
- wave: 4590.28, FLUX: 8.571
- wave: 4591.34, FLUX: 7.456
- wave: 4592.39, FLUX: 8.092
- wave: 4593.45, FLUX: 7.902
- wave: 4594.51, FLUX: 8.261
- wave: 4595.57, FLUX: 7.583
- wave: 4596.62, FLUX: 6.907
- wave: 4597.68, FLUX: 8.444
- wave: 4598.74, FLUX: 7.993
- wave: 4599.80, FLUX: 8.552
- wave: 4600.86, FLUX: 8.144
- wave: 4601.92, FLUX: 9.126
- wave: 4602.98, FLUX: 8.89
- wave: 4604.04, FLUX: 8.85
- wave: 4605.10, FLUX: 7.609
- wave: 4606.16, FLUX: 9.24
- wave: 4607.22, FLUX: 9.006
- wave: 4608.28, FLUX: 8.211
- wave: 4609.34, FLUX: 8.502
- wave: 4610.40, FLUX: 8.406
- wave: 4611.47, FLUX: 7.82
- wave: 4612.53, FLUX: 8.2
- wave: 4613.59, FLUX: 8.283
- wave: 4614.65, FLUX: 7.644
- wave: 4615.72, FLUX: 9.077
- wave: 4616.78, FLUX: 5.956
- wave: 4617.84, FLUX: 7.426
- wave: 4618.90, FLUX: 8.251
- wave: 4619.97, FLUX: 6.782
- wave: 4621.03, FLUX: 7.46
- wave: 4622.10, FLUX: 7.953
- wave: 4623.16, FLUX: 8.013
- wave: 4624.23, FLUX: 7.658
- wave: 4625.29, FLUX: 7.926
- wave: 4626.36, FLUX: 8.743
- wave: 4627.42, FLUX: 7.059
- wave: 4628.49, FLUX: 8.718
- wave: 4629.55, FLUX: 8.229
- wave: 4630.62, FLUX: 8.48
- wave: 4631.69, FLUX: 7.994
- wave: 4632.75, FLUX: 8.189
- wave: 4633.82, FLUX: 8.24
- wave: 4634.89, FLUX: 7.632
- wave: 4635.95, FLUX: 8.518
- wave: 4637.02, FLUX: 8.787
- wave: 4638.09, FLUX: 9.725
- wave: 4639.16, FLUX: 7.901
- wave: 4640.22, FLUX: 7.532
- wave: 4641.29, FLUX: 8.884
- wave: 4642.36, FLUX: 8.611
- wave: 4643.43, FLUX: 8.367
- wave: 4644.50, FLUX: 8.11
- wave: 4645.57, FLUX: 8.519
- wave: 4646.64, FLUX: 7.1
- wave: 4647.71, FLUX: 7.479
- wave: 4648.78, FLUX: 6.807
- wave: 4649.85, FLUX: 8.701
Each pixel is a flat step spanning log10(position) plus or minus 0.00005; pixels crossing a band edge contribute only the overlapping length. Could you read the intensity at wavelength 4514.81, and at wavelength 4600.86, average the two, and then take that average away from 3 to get -4.9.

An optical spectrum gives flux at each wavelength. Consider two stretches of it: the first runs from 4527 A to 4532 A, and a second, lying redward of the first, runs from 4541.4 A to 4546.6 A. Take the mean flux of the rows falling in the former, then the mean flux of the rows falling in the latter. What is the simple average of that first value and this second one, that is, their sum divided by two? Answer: 8.09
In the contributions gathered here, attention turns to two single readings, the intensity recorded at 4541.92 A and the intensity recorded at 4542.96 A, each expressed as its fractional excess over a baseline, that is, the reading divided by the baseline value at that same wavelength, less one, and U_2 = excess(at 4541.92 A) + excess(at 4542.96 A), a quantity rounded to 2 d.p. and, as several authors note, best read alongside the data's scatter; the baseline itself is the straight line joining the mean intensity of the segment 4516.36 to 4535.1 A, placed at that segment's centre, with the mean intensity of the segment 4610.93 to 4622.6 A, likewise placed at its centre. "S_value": -0.13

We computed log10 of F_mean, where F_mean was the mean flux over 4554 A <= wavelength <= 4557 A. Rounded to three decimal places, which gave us 0.918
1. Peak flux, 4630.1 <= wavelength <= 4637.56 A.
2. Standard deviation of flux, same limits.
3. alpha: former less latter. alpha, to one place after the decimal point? 8.4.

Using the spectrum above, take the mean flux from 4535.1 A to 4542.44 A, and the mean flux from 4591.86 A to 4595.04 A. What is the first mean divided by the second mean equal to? 0.81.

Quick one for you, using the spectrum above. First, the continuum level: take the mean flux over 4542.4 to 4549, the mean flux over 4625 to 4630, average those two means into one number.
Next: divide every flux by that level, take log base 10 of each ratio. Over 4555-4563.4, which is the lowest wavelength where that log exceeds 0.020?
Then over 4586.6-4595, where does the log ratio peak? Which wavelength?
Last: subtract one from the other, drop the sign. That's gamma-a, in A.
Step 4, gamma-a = 29.5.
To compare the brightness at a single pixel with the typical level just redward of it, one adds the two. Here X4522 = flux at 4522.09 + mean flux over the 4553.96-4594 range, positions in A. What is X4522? 18.0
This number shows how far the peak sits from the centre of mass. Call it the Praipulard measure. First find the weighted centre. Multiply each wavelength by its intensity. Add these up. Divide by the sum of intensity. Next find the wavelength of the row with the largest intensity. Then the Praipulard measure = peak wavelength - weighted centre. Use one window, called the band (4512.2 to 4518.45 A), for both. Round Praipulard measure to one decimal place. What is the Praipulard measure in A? -1.5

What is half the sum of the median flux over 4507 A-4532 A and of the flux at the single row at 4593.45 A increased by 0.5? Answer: 8.35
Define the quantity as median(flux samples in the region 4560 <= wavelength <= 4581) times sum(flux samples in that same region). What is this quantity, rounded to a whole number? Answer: 1451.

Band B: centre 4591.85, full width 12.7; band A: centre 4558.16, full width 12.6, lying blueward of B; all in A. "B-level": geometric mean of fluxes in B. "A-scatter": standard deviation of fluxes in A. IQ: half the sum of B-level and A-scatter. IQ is 4.2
